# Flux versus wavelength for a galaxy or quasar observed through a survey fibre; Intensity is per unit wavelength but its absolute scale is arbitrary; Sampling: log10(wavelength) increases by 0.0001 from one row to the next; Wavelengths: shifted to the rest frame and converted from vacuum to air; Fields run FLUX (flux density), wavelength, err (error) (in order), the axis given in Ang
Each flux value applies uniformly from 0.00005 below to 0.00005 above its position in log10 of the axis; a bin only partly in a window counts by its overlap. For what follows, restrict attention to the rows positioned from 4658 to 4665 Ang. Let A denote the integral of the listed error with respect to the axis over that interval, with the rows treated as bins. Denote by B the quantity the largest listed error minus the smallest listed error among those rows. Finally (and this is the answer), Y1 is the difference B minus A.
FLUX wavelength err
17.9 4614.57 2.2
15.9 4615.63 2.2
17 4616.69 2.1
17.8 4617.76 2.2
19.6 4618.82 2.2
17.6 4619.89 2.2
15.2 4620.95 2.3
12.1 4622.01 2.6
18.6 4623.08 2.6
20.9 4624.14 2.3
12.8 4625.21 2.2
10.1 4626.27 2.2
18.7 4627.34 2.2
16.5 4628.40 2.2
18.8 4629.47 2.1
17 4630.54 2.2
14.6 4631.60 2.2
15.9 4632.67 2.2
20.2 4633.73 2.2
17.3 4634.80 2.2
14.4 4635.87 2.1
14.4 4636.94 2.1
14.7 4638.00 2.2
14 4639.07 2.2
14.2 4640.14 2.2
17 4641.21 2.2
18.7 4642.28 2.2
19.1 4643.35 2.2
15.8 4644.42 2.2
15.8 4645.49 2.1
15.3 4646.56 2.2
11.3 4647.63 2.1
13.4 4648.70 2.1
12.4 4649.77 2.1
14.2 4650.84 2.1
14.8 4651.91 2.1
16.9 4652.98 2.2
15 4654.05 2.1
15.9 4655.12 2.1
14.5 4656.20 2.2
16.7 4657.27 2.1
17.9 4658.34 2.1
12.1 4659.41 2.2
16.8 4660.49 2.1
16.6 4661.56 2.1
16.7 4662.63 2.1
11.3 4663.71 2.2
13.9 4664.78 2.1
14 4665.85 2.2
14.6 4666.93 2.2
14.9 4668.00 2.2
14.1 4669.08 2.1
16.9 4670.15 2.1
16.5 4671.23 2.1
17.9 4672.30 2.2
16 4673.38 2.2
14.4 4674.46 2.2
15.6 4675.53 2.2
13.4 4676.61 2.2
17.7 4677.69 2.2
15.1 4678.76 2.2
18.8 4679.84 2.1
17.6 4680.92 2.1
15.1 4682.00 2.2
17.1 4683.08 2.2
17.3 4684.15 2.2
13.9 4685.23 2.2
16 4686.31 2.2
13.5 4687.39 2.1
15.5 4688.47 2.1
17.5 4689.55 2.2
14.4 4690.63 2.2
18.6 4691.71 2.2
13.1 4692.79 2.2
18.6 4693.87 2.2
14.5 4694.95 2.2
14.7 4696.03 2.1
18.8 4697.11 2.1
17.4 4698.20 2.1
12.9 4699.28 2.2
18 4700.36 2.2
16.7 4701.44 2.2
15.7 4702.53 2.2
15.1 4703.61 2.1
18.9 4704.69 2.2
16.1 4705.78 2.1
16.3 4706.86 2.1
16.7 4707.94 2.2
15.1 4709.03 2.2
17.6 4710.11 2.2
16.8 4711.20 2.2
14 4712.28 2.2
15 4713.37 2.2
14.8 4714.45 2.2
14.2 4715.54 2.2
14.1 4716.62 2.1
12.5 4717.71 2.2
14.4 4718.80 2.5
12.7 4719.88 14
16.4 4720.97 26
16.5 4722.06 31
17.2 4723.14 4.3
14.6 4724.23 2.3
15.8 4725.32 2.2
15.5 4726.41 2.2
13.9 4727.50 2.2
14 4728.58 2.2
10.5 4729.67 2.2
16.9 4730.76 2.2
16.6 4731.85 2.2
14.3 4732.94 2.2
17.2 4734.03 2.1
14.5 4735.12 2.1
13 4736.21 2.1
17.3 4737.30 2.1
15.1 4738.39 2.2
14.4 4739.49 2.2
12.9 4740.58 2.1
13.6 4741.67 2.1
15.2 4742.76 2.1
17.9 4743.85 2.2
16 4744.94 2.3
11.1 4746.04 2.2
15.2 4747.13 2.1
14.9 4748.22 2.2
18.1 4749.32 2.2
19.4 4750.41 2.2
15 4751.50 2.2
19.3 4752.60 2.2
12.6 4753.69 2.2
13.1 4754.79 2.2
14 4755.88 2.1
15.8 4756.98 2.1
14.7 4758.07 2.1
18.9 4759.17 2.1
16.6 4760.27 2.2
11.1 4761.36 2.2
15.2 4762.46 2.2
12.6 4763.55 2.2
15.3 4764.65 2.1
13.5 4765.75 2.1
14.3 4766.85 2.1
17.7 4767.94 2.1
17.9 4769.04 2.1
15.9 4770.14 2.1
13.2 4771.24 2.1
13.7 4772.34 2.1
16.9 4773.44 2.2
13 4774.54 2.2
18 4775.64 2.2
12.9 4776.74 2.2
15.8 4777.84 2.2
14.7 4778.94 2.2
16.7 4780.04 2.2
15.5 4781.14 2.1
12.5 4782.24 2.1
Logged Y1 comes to -14.8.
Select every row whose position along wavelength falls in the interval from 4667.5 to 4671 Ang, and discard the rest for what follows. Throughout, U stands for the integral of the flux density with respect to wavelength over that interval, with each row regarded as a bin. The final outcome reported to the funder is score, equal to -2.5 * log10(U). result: -4.33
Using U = 53.9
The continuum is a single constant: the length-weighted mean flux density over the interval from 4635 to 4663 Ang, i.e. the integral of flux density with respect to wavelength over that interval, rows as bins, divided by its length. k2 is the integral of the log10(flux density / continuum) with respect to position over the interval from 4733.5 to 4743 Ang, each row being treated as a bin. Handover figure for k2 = -0.2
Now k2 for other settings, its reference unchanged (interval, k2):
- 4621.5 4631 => 0.1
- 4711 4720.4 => -0.3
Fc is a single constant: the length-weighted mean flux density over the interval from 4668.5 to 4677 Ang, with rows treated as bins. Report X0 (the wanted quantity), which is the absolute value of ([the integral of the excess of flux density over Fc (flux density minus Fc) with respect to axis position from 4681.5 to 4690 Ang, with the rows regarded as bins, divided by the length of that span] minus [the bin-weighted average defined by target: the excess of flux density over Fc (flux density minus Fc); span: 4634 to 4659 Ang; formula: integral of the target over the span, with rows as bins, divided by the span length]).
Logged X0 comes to 0.31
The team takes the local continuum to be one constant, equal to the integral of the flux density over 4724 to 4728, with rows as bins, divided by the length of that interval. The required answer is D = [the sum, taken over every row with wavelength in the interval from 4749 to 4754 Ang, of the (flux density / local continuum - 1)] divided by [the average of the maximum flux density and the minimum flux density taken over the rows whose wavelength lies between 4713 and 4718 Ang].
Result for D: 0.05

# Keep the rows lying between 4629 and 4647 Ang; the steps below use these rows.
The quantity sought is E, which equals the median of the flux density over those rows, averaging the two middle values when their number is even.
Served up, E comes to 15.8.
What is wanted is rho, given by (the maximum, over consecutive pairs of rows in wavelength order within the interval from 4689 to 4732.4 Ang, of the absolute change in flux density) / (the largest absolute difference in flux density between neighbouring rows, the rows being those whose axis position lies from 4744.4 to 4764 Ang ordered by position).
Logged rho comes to 0.96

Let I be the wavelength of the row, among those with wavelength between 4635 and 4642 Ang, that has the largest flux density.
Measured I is 4641.21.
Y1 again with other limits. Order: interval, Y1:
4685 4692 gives -15.1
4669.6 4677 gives -16.0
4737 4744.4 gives -15.8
